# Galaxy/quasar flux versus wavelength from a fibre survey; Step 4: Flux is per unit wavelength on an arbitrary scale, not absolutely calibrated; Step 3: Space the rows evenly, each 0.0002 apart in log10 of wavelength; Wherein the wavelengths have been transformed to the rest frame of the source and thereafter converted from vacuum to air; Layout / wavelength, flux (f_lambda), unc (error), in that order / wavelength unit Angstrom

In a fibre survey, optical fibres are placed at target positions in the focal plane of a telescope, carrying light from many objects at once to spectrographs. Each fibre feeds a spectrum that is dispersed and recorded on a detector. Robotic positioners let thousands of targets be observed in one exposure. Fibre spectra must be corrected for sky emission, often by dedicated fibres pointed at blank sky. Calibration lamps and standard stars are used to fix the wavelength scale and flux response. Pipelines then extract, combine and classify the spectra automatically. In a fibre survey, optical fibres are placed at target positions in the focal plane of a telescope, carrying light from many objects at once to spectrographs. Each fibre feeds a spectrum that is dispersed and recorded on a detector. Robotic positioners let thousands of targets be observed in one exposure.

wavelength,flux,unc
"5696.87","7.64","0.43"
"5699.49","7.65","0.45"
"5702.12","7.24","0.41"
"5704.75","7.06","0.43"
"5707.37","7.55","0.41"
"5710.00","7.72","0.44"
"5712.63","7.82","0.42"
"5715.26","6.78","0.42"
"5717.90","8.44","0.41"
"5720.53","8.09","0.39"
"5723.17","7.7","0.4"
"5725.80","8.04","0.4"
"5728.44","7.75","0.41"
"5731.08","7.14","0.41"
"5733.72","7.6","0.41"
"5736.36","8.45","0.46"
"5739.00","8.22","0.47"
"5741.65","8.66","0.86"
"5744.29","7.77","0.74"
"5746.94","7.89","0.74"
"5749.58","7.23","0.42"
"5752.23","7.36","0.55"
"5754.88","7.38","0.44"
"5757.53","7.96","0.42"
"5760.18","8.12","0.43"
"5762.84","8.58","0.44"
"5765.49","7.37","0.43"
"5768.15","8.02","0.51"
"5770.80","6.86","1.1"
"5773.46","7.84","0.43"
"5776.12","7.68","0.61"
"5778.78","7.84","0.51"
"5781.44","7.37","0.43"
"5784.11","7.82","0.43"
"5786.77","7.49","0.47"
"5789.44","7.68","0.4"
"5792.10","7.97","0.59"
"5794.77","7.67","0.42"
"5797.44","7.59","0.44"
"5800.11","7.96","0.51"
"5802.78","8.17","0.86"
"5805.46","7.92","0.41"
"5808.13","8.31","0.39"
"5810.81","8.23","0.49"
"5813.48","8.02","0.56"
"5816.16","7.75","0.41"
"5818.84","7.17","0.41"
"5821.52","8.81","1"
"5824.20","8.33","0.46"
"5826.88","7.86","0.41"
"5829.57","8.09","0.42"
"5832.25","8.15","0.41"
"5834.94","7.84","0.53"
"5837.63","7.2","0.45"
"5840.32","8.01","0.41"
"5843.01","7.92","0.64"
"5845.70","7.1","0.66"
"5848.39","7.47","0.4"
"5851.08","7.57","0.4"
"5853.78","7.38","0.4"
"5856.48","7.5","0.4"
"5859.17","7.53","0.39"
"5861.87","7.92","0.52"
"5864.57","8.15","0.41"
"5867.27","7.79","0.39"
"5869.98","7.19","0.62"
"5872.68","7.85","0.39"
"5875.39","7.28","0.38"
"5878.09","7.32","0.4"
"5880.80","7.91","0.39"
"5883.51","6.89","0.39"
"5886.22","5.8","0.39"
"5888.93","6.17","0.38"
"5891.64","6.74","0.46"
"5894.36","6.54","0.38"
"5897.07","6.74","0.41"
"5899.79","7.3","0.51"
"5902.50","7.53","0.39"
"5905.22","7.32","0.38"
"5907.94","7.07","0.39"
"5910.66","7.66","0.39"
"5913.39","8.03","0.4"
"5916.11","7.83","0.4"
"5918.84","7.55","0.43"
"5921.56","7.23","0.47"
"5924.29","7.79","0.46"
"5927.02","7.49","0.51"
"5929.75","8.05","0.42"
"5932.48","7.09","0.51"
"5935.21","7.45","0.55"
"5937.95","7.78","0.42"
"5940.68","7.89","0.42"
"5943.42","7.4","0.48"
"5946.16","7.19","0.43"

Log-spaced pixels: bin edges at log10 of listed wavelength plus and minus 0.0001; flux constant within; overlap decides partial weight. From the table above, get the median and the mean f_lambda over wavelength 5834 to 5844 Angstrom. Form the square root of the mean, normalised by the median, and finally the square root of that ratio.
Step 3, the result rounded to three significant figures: 0.594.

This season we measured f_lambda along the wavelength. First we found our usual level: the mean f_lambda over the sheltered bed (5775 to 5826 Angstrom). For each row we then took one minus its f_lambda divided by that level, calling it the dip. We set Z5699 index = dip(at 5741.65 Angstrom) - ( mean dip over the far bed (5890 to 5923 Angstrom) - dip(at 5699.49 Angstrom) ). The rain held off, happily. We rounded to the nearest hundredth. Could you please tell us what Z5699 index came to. -0.14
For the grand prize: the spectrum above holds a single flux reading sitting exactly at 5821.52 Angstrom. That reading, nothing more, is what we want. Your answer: 8.81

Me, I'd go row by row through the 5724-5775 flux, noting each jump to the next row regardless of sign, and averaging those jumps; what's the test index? 0.55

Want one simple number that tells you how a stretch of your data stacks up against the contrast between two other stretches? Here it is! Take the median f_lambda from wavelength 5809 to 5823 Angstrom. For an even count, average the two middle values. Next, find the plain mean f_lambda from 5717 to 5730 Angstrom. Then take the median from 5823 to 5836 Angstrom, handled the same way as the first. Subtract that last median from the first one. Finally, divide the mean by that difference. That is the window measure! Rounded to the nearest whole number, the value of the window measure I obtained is -114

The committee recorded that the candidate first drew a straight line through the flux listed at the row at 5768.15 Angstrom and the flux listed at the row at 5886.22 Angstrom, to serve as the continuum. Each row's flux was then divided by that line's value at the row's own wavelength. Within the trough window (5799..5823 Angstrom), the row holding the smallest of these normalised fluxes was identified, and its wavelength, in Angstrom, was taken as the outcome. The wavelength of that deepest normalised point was 5818.84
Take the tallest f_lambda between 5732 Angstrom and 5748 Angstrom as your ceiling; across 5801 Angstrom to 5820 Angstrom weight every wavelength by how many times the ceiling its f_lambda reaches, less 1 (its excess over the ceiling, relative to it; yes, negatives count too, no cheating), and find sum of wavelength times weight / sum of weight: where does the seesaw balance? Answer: 5812.7 Angstrom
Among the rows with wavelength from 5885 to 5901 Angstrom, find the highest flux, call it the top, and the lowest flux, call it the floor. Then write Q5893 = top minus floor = 1.5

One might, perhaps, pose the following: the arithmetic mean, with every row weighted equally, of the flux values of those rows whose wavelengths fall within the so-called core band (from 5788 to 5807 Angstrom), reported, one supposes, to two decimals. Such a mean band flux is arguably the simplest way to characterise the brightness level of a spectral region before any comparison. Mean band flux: 7.85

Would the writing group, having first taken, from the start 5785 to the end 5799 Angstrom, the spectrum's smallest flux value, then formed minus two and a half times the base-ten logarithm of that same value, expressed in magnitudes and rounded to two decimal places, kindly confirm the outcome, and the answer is -2.19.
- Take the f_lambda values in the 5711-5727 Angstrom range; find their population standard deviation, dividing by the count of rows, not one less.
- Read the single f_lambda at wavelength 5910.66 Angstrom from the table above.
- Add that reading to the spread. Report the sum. 8.2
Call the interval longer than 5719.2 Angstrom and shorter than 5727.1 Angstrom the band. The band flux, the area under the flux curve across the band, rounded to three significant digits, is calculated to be 62.8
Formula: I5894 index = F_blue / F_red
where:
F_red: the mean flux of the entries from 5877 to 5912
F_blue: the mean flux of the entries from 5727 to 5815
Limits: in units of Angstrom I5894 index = 1.12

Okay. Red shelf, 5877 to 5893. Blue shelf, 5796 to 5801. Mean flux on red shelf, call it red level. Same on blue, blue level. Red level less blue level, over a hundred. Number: -0.010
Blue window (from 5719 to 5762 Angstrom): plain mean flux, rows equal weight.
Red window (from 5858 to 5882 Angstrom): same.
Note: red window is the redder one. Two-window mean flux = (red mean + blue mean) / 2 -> 7.75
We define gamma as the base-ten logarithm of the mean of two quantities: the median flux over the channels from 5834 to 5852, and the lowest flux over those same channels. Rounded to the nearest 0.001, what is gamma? 0.865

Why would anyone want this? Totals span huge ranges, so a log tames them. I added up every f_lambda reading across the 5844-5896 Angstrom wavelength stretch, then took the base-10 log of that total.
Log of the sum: 2.14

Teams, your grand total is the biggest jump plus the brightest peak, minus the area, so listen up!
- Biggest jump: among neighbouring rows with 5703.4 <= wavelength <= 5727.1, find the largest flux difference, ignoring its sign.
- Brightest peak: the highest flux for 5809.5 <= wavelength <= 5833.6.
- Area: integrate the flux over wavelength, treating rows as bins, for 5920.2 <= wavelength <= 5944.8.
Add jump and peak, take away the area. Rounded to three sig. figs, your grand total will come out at -176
